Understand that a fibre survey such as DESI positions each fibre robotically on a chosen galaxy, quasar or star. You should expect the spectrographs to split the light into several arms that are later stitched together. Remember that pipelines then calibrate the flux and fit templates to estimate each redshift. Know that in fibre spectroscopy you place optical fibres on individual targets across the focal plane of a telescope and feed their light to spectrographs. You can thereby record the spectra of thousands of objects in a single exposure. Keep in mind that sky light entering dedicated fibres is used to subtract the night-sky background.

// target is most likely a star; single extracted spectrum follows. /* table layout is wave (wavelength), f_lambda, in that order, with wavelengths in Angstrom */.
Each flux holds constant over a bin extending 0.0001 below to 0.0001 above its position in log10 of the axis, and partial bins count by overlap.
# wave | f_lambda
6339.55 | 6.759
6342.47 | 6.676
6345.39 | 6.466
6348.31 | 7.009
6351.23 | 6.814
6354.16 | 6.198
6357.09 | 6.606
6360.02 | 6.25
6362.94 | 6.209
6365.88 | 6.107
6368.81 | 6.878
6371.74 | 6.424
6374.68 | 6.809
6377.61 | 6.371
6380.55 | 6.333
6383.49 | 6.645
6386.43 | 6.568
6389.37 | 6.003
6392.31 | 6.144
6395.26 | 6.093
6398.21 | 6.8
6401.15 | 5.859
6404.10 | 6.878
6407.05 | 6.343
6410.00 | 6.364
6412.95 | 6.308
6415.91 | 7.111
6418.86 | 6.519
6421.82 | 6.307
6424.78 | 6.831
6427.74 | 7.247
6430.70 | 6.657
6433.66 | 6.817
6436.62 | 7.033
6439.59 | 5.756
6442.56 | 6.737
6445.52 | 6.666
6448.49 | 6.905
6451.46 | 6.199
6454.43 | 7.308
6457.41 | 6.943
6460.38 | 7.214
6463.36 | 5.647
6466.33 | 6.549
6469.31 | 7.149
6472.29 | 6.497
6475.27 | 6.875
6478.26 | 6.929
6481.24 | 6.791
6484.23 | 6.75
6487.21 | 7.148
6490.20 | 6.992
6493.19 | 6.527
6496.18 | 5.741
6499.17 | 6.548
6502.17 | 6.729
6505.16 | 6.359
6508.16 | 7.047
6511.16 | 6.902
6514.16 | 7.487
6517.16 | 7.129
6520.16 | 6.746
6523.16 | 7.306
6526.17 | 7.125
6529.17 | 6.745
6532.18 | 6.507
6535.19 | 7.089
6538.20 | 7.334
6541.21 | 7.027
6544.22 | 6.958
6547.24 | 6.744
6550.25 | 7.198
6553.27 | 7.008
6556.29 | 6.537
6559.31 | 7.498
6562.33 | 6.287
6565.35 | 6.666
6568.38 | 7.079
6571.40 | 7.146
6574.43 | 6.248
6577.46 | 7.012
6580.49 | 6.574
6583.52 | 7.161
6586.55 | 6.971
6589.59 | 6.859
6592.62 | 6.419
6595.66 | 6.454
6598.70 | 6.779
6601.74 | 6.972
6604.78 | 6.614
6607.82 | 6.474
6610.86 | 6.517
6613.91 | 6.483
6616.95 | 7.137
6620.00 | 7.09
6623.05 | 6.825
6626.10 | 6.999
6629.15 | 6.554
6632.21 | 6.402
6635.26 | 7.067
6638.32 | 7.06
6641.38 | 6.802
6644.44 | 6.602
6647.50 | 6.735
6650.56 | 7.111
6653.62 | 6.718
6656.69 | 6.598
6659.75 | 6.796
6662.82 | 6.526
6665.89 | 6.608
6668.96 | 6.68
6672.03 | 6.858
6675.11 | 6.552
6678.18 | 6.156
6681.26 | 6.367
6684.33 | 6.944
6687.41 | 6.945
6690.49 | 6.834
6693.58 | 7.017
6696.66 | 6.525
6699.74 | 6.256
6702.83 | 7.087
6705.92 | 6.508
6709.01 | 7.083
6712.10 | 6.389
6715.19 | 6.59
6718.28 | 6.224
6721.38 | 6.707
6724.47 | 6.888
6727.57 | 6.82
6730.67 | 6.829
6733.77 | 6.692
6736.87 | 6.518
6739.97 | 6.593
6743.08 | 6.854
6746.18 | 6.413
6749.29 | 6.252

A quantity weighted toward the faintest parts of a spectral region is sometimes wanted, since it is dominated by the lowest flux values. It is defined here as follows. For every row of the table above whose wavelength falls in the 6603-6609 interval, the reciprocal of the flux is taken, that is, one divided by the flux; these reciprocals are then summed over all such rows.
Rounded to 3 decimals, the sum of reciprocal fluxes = 0.306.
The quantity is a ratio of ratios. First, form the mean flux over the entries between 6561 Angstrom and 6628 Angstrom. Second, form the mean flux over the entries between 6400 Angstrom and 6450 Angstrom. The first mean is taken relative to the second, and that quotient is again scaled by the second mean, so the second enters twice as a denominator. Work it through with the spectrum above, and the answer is 0.155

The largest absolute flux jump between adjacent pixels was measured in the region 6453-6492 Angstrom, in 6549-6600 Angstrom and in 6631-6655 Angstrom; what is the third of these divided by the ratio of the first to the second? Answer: 0.51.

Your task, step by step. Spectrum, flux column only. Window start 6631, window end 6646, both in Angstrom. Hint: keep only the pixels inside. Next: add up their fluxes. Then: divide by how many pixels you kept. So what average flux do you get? 6.79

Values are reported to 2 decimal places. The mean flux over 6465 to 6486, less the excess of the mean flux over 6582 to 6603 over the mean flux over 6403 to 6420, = 6.58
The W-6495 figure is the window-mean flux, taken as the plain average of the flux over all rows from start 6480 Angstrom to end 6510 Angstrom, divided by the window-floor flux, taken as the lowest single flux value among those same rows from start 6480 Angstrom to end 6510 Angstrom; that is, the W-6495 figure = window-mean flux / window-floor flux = 1.16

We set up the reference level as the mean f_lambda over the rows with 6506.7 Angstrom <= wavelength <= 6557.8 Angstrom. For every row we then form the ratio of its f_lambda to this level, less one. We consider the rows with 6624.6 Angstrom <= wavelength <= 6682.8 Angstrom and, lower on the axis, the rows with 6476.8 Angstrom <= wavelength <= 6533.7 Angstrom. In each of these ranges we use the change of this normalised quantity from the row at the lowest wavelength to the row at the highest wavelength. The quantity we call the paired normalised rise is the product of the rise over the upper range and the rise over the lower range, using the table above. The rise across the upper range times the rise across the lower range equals 0.005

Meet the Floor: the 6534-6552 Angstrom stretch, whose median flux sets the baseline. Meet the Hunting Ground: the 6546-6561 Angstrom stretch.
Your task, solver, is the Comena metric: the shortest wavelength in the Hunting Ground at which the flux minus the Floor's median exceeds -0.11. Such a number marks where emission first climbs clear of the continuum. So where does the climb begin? 6550.25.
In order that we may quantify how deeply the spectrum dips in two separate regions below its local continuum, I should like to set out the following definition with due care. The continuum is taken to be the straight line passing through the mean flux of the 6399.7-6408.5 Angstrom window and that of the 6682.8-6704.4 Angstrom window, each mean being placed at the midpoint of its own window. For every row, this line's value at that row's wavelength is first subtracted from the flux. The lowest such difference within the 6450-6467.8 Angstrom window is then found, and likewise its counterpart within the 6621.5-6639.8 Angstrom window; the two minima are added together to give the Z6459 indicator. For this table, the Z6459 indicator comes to -1.1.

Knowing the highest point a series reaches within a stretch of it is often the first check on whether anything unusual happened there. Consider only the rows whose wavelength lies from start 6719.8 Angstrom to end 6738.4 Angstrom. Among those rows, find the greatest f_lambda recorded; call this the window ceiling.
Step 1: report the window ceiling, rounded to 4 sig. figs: 6.888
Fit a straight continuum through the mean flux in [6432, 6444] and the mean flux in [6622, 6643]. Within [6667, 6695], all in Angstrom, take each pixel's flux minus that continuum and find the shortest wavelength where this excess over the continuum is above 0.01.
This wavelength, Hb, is 6684.33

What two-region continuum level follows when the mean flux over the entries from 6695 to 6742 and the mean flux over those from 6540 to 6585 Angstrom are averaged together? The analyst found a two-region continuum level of 6.76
